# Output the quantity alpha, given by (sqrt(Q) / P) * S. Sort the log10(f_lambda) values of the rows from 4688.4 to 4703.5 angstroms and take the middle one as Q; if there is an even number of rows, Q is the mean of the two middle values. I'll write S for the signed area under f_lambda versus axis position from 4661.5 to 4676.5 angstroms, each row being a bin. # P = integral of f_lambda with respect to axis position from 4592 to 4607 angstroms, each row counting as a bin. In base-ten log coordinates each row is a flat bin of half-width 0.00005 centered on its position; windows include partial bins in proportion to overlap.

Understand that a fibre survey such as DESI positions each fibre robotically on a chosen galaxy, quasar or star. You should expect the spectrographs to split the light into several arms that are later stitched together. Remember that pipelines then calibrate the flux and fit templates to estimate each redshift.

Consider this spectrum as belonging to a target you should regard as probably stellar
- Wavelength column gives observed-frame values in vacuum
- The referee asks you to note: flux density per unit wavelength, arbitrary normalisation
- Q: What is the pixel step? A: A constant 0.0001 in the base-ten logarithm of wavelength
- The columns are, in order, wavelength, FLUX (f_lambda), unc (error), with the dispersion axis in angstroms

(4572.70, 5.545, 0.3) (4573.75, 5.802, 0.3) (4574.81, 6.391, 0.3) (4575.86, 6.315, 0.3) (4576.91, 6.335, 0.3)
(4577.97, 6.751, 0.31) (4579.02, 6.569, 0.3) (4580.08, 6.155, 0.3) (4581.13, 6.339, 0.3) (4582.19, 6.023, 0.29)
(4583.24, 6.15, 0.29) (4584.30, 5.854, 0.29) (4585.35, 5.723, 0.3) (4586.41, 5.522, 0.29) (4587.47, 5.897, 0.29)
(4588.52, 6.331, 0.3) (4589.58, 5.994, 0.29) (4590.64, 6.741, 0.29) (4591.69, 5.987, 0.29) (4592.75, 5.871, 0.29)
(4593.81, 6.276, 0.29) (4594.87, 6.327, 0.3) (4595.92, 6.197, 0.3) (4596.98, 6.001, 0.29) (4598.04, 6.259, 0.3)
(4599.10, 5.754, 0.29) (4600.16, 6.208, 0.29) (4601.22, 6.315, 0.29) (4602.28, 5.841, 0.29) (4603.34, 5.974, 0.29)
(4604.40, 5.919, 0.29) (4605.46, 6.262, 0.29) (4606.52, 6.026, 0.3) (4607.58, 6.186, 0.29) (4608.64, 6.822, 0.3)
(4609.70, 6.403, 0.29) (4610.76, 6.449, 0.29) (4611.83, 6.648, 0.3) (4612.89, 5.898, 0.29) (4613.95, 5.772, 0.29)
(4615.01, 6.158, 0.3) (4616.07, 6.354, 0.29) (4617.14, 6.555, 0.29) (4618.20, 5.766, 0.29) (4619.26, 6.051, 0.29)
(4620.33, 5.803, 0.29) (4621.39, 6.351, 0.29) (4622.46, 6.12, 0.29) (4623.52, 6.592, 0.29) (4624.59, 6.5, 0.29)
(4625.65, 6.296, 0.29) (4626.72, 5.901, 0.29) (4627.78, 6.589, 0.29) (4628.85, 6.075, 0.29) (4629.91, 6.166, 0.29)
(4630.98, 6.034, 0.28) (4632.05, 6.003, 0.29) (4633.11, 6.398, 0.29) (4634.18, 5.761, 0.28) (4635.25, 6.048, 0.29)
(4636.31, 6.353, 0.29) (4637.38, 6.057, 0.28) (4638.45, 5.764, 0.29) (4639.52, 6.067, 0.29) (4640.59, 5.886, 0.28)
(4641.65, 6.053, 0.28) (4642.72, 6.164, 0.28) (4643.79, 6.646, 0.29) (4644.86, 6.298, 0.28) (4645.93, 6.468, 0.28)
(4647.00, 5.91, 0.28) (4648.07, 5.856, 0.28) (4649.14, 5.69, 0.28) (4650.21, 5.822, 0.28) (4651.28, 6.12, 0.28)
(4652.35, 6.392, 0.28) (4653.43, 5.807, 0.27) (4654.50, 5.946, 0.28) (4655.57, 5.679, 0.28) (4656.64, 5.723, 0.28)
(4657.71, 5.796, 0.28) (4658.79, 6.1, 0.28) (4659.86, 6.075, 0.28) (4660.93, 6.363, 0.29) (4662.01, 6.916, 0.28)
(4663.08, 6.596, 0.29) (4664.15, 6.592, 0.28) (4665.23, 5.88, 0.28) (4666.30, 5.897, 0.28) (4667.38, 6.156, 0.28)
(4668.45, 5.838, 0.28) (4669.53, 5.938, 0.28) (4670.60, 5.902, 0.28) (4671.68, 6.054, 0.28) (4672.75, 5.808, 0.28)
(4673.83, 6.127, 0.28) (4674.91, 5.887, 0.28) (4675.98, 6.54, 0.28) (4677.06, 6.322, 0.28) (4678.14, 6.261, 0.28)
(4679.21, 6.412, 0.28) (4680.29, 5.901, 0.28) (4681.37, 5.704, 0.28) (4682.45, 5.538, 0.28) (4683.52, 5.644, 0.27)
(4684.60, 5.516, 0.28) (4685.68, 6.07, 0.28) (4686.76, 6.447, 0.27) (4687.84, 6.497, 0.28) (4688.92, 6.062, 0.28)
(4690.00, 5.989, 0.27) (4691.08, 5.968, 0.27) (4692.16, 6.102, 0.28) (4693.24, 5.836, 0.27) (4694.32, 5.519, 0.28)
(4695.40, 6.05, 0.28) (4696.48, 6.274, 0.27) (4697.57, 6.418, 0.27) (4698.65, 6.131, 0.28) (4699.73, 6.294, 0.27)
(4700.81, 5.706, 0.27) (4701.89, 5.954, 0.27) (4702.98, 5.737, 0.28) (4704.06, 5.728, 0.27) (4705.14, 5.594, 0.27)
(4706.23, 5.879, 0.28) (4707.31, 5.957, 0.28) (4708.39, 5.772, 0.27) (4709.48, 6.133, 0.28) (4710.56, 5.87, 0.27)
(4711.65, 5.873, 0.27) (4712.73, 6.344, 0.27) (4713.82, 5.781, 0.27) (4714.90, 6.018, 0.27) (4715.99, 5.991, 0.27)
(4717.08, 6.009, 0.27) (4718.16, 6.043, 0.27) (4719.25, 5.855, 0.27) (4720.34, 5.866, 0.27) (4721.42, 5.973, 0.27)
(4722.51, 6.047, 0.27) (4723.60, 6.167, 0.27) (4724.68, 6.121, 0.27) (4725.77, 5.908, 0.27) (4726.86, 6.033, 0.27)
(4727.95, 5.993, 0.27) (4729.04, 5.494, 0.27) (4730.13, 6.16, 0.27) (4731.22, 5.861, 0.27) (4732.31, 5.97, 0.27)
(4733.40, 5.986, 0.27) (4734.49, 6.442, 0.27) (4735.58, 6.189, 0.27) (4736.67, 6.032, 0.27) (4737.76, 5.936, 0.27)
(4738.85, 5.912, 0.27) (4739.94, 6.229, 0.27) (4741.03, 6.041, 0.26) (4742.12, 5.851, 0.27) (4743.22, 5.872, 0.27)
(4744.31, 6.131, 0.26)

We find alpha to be 0.89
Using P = 91.3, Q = 0.780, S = 92.3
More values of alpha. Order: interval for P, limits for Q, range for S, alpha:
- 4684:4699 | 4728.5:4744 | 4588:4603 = 0.89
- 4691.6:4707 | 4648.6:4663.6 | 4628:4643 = 0.88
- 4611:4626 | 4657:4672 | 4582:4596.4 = 0.83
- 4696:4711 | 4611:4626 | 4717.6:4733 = 0.92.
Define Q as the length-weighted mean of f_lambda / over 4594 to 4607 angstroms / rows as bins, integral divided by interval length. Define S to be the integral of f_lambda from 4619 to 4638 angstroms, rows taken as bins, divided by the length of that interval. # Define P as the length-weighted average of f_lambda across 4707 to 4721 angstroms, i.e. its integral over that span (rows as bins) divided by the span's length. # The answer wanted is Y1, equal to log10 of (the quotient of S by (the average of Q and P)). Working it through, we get 0.010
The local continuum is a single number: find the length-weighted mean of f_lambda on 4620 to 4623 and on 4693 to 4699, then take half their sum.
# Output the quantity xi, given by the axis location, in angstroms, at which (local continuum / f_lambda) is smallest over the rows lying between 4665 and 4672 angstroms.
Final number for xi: 4667.38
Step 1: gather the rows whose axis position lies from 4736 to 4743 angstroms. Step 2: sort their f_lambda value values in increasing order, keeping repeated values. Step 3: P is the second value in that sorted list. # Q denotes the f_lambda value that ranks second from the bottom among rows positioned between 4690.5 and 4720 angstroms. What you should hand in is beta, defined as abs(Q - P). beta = 0.32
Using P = 5.912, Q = 5.594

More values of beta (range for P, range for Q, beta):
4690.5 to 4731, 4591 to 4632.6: 0.25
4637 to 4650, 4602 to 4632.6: 0.01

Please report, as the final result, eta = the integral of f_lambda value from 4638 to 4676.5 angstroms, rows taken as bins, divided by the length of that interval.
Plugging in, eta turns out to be 6.08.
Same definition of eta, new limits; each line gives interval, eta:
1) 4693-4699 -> 6.04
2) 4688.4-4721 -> 5.96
